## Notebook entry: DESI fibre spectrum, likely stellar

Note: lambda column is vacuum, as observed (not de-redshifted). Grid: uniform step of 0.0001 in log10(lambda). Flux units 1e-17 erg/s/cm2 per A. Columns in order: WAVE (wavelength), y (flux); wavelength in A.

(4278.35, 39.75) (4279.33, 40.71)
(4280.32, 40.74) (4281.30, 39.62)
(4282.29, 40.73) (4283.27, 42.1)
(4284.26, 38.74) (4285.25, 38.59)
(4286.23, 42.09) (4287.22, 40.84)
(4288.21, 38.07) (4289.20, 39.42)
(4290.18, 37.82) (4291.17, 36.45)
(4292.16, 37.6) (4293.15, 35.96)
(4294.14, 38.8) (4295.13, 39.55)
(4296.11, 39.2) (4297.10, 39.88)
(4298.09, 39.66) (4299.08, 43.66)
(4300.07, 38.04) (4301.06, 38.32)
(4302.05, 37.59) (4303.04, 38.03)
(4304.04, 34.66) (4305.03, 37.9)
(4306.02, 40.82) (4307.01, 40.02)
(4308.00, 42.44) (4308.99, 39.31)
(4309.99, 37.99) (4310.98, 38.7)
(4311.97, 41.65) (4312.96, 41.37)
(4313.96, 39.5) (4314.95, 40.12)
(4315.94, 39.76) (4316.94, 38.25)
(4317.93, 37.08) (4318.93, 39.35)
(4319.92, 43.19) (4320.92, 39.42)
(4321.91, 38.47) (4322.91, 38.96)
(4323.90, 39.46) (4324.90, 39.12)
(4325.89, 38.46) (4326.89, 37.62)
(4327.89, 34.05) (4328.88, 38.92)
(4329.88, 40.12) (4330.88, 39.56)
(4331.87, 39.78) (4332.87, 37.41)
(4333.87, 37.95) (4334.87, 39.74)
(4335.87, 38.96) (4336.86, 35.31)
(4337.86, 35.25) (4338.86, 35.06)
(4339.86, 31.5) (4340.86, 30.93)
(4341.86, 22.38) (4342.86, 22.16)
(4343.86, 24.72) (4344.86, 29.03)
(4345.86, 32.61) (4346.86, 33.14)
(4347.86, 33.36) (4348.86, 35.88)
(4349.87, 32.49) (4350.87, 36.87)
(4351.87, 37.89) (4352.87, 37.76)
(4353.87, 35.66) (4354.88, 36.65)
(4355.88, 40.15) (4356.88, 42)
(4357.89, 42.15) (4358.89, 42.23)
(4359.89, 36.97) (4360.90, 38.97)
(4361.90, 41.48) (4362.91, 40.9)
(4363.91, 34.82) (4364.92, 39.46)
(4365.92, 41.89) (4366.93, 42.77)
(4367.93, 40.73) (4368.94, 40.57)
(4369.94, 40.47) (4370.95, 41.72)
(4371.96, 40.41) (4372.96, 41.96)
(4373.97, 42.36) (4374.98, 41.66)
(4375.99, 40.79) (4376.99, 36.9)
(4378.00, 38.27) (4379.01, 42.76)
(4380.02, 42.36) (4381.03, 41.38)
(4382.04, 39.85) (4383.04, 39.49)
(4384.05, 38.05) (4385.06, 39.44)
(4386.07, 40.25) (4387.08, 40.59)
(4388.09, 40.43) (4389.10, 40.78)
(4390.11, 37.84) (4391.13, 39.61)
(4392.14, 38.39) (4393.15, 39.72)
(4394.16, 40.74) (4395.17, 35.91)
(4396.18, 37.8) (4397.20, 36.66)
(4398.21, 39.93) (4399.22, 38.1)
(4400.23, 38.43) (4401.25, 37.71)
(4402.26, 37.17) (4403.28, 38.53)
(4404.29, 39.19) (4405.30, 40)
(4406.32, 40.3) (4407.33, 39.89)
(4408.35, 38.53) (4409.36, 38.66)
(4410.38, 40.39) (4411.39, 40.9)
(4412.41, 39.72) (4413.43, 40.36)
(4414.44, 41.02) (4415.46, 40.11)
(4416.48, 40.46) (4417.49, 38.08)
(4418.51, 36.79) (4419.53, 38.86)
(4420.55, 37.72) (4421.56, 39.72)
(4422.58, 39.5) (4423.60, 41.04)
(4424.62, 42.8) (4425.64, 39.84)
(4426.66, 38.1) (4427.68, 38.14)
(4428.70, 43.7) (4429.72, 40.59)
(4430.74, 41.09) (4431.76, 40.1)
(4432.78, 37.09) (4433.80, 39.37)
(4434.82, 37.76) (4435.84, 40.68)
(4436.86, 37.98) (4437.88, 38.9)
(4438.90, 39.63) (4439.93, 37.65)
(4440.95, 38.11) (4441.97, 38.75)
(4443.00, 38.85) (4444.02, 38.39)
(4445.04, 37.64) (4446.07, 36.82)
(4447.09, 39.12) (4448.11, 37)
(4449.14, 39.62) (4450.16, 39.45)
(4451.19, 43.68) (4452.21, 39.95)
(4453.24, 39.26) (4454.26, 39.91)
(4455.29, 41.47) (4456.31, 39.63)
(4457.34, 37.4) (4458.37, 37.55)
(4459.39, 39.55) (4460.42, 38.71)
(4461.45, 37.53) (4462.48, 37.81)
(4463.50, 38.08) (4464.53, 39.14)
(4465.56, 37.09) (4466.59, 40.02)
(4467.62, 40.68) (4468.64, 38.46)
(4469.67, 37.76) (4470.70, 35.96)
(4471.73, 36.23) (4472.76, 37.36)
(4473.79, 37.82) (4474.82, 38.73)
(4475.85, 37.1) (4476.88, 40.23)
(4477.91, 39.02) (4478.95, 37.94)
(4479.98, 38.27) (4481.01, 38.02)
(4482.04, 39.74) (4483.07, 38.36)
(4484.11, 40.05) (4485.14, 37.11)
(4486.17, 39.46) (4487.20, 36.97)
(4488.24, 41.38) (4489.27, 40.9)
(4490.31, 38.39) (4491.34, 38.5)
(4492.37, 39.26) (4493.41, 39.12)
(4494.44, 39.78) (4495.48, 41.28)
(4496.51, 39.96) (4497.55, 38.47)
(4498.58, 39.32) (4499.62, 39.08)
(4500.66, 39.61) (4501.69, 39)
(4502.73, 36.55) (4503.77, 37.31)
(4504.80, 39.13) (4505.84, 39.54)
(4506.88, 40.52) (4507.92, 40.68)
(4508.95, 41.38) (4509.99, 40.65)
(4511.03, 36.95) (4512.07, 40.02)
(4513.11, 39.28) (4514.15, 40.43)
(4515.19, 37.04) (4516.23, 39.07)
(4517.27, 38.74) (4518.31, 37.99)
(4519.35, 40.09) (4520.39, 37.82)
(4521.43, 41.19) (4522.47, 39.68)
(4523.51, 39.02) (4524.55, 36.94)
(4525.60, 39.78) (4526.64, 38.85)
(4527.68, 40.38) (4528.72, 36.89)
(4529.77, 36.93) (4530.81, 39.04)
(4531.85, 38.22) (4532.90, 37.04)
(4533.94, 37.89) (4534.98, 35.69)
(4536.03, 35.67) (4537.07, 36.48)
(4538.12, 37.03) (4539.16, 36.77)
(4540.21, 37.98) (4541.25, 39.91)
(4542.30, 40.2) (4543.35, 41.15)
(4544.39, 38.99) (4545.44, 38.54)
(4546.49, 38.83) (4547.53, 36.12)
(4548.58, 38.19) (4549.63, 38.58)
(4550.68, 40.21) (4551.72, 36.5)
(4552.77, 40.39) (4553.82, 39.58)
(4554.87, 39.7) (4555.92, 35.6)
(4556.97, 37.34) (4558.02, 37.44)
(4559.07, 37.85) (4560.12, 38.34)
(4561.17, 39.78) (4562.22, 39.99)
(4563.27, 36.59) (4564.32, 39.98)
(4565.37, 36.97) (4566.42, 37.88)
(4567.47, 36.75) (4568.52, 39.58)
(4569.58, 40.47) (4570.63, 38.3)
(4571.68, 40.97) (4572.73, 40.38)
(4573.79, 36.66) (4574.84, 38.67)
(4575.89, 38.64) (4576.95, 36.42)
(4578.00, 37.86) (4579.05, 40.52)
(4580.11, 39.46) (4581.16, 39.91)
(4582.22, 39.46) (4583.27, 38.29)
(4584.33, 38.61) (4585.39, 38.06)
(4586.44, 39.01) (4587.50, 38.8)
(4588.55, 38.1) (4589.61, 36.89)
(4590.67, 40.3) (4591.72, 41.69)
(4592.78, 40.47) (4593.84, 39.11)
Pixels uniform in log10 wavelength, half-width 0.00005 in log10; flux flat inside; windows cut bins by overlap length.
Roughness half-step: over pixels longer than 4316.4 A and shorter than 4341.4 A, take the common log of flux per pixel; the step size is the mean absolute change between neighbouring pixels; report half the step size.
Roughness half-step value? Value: 0.0093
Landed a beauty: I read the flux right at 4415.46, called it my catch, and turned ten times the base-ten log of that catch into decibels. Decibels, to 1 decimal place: 16.0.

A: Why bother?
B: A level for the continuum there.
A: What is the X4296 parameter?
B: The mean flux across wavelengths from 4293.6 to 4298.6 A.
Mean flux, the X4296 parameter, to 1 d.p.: 39.4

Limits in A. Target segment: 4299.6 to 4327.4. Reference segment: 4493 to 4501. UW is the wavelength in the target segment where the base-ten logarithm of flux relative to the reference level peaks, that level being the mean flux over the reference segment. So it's 4319.92 A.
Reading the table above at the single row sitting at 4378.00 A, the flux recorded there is 38.27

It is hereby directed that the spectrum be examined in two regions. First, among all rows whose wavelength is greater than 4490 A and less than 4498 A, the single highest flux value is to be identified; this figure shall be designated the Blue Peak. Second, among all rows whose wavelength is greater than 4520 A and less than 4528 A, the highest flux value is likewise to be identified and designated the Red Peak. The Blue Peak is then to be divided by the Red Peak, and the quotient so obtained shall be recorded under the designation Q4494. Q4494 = 1.002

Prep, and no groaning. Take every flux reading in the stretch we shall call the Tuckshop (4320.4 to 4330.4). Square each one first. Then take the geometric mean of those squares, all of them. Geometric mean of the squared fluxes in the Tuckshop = 1476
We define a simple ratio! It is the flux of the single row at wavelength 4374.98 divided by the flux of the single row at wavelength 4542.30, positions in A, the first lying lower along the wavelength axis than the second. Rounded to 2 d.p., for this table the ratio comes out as 1.04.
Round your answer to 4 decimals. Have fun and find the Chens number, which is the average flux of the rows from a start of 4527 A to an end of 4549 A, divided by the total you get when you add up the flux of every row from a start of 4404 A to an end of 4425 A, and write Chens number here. 0.0456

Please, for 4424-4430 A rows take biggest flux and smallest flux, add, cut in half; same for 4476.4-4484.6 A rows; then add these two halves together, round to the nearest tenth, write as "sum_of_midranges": 80.0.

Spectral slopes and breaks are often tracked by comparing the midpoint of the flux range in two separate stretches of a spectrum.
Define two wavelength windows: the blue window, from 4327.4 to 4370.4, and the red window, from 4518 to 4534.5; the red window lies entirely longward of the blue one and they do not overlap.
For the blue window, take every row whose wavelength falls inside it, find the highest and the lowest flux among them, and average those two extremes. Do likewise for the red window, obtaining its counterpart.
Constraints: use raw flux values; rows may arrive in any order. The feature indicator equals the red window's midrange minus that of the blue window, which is 6.6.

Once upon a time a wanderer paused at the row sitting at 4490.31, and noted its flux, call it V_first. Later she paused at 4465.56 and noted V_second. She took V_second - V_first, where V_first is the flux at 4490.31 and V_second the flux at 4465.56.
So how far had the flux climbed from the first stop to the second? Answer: -1.3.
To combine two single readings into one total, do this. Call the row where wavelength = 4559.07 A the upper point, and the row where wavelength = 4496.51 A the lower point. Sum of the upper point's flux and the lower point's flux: 77.8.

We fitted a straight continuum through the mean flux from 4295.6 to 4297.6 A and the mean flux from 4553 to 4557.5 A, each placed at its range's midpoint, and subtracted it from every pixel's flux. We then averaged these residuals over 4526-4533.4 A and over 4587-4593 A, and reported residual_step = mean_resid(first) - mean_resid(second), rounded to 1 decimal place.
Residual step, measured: -1.5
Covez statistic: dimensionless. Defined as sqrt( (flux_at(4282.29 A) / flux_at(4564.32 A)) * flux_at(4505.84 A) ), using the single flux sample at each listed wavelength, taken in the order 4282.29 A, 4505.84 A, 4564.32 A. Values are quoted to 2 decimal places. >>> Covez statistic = 6.35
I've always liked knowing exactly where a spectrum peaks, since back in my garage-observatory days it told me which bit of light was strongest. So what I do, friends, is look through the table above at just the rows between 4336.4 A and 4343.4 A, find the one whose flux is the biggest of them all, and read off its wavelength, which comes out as 4336.86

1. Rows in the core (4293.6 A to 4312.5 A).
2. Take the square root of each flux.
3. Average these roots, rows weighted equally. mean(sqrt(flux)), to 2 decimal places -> 6.27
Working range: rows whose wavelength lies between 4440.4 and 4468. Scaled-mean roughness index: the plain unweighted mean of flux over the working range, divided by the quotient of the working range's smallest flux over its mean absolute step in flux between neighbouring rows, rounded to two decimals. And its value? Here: 1.48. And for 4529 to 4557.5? 1.53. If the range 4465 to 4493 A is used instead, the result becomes 1.63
